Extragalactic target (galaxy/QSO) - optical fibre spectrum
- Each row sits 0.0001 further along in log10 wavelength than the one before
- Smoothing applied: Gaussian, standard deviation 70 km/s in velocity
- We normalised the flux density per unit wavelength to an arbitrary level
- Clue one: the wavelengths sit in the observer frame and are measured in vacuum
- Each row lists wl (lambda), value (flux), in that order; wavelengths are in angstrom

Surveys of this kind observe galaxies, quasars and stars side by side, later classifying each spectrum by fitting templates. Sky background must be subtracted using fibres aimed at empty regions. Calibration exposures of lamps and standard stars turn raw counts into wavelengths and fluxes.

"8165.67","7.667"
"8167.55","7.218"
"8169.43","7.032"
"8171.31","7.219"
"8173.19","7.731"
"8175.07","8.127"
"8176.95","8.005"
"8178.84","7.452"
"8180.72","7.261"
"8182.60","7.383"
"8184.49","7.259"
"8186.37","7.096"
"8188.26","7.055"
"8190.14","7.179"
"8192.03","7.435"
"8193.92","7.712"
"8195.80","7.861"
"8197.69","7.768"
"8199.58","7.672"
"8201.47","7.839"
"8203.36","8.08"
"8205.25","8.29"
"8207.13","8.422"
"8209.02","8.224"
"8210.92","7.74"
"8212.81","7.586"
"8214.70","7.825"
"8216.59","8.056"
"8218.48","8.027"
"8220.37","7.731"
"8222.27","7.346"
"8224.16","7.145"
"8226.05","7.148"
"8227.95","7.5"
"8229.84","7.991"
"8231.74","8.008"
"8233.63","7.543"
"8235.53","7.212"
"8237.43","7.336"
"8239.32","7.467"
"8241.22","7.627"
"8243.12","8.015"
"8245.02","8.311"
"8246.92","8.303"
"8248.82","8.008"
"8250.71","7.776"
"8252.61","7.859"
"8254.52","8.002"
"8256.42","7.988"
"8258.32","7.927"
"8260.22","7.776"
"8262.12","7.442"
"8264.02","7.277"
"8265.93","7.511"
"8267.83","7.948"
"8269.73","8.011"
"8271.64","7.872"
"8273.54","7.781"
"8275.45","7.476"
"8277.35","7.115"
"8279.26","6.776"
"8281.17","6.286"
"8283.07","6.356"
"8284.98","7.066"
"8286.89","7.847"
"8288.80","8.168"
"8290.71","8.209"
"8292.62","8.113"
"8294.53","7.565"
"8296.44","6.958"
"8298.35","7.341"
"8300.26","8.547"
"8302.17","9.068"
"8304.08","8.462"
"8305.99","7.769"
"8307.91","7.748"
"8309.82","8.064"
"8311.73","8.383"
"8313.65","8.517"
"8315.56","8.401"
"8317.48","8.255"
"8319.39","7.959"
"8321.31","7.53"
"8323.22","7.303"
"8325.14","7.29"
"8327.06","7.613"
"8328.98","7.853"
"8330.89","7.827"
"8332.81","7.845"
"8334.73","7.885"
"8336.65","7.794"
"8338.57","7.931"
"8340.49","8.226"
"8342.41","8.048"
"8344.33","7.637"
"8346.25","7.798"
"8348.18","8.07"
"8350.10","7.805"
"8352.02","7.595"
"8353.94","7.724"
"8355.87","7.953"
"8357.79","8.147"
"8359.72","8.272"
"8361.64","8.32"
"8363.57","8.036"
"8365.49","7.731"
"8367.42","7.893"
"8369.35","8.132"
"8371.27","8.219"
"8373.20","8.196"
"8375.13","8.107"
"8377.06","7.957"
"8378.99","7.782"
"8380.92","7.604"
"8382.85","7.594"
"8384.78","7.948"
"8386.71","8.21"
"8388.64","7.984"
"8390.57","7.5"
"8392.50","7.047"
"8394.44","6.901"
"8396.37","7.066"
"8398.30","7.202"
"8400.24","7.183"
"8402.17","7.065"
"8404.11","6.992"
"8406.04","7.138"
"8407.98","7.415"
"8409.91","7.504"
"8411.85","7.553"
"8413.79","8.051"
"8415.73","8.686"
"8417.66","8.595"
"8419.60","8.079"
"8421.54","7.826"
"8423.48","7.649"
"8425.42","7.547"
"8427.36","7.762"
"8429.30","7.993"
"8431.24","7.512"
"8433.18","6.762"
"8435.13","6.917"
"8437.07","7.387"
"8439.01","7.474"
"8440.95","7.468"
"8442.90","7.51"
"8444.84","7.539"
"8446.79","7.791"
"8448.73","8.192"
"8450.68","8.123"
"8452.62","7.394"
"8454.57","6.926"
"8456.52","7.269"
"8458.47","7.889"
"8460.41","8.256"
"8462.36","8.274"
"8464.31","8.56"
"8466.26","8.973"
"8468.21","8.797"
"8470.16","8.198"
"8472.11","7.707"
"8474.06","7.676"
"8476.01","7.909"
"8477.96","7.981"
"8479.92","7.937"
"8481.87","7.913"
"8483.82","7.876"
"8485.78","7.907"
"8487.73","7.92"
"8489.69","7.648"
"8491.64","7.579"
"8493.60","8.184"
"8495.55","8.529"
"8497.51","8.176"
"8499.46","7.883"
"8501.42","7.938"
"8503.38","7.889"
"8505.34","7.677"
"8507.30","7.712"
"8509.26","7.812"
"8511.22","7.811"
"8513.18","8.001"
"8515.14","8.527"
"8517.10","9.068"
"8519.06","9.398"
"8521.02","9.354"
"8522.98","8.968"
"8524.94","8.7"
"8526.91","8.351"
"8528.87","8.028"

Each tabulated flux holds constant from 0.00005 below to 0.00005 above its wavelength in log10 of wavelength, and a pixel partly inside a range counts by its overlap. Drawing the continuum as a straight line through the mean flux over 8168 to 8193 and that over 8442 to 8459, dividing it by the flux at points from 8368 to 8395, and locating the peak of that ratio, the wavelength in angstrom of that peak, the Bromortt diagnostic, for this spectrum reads 8394.44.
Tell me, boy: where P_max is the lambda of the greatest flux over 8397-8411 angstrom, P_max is 8409.91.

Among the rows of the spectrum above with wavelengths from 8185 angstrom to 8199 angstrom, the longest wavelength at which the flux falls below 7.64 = 8192.03 angstrom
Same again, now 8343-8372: 8352.02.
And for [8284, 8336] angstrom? 8327.06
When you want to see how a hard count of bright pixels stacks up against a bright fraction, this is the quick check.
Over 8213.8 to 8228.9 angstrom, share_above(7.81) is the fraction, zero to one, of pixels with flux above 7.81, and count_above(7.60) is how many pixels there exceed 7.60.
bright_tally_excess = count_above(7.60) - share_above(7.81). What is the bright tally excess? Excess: 3.6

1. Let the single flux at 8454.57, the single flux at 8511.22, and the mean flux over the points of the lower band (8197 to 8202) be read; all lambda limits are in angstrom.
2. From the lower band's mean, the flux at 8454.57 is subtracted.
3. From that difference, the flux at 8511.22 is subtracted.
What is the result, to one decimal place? -7.0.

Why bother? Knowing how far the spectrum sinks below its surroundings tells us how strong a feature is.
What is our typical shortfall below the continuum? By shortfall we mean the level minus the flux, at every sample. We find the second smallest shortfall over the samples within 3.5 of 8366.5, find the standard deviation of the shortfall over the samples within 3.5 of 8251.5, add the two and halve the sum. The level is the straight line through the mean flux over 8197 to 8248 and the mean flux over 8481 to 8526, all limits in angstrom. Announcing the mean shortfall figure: 0.0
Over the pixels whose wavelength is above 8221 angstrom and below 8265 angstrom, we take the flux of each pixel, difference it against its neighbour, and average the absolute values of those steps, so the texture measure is 0.202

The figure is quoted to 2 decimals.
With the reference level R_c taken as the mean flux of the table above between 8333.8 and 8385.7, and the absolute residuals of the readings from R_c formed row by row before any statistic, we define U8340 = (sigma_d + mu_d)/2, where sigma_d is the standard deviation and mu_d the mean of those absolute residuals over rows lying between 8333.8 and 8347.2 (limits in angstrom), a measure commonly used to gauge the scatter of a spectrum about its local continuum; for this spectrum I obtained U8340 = 0.13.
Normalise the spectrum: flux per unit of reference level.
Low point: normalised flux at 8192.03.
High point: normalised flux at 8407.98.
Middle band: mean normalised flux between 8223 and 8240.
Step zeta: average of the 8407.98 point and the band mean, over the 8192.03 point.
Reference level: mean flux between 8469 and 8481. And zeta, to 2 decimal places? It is 1.00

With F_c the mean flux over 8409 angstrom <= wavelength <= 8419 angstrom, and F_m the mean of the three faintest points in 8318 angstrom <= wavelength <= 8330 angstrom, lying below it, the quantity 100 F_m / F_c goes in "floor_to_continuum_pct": 91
